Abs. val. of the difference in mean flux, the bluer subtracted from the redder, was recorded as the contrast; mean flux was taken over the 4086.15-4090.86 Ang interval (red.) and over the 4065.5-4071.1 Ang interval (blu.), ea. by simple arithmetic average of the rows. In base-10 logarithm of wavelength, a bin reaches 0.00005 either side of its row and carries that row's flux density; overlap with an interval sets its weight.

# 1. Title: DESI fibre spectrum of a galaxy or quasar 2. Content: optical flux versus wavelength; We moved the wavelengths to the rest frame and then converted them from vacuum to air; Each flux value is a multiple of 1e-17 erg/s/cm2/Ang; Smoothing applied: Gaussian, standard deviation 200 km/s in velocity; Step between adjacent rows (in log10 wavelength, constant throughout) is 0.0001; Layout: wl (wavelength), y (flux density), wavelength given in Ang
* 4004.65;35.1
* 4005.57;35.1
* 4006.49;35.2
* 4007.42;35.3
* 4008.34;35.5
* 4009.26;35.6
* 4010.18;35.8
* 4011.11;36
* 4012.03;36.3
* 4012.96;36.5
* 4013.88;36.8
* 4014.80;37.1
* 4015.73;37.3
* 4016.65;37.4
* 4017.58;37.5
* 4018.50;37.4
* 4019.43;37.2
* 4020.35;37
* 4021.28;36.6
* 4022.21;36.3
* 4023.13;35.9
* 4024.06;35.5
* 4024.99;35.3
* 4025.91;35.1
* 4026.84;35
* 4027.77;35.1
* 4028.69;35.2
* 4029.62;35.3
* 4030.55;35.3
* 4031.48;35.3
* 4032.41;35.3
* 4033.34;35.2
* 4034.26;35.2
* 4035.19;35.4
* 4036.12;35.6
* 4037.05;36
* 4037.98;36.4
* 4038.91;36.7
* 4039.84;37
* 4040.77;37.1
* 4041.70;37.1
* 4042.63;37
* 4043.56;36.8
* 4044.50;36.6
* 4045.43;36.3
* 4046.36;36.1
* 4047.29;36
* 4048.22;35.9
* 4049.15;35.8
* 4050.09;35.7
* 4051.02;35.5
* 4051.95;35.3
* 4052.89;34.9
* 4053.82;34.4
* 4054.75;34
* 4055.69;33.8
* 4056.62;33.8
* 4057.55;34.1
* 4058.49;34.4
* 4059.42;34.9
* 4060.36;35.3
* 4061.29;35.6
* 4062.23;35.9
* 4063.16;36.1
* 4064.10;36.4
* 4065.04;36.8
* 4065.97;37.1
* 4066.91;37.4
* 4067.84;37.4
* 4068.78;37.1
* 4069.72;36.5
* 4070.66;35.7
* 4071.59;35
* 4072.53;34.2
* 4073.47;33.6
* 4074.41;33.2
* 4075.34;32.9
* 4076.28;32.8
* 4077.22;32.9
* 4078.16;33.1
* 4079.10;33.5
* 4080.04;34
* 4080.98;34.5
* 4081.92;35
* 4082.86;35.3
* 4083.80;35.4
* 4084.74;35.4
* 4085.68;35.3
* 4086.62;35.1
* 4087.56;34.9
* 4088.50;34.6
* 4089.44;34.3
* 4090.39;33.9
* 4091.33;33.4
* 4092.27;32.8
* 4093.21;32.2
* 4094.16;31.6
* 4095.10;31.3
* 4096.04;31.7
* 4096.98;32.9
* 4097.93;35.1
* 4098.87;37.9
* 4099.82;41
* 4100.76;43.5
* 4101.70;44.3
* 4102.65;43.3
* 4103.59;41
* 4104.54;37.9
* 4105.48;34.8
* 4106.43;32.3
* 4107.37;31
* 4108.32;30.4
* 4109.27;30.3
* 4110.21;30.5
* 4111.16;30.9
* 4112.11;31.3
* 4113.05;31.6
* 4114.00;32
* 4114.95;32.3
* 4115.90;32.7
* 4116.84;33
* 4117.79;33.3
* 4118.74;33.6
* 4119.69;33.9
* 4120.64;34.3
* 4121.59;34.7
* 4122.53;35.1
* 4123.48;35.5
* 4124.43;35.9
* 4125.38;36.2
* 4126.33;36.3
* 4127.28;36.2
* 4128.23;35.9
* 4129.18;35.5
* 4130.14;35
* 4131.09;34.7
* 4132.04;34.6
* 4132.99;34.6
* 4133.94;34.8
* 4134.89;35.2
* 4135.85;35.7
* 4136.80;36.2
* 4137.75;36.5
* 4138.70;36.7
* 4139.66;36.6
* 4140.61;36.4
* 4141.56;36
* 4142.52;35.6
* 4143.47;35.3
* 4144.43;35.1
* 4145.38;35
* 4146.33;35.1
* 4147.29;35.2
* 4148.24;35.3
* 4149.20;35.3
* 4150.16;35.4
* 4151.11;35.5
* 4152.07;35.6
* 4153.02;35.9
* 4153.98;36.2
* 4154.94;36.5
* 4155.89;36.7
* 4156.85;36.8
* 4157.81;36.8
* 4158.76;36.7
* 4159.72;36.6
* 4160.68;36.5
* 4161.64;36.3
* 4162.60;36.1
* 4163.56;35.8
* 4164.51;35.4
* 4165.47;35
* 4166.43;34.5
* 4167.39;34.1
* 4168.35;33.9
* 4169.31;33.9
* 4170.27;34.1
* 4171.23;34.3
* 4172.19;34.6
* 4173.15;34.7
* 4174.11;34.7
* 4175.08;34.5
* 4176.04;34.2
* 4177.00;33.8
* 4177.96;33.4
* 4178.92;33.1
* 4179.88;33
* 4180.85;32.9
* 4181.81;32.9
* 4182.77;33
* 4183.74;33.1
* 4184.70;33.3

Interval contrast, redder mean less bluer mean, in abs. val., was 2.3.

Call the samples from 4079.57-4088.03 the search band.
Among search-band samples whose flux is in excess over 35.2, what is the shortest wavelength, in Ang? 4082.86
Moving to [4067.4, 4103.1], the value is 4067.84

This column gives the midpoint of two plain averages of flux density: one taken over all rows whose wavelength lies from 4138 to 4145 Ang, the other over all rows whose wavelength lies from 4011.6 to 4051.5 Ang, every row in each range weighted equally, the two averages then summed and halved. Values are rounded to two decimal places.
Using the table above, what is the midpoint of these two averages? 36.06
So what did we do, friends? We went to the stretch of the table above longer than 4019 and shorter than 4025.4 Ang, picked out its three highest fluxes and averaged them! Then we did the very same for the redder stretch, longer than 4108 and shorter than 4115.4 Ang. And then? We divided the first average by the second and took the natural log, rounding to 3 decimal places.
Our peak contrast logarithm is 0.144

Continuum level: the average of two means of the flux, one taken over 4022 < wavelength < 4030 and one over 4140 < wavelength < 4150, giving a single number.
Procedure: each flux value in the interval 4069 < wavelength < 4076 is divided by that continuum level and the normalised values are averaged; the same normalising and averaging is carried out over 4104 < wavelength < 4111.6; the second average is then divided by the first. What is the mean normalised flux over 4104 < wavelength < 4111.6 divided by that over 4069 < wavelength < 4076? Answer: 0.94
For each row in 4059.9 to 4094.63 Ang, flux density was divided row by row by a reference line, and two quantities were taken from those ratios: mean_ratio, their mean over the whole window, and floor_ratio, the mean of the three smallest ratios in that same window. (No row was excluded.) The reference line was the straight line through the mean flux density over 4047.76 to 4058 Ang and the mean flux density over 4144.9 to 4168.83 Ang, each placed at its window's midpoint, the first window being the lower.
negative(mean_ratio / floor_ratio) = -1.084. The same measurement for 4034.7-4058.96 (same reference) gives -1.056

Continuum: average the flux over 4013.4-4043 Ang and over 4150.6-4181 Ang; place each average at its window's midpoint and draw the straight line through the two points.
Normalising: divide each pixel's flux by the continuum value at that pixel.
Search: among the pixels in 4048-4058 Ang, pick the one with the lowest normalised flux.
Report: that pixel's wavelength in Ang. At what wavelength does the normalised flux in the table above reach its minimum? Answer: 4055.69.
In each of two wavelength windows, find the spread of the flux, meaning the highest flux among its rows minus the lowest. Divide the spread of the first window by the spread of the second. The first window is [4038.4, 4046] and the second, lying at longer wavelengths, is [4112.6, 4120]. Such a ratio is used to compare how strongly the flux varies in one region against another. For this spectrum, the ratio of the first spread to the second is 0.3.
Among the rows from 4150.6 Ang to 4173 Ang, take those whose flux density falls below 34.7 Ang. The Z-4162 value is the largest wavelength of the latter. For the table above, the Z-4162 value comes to 4172.19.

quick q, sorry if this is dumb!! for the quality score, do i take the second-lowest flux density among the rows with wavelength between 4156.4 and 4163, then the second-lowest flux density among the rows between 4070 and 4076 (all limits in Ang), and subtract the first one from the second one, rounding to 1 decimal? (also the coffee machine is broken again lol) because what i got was -3.1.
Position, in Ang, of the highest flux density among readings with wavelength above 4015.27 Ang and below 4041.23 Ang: 4017.58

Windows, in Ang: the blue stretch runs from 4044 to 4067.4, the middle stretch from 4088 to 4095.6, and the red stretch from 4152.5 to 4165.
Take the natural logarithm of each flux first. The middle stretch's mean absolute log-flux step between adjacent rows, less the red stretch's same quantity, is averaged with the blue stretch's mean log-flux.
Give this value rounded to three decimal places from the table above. 1.789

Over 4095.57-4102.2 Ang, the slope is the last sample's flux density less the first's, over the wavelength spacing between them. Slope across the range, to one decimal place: 2.2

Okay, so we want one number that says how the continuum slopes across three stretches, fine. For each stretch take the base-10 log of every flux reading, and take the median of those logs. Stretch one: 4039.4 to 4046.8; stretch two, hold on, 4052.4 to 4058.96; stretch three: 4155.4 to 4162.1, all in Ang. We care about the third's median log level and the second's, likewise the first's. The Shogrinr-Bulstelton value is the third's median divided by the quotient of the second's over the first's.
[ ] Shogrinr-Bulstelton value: 1.60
